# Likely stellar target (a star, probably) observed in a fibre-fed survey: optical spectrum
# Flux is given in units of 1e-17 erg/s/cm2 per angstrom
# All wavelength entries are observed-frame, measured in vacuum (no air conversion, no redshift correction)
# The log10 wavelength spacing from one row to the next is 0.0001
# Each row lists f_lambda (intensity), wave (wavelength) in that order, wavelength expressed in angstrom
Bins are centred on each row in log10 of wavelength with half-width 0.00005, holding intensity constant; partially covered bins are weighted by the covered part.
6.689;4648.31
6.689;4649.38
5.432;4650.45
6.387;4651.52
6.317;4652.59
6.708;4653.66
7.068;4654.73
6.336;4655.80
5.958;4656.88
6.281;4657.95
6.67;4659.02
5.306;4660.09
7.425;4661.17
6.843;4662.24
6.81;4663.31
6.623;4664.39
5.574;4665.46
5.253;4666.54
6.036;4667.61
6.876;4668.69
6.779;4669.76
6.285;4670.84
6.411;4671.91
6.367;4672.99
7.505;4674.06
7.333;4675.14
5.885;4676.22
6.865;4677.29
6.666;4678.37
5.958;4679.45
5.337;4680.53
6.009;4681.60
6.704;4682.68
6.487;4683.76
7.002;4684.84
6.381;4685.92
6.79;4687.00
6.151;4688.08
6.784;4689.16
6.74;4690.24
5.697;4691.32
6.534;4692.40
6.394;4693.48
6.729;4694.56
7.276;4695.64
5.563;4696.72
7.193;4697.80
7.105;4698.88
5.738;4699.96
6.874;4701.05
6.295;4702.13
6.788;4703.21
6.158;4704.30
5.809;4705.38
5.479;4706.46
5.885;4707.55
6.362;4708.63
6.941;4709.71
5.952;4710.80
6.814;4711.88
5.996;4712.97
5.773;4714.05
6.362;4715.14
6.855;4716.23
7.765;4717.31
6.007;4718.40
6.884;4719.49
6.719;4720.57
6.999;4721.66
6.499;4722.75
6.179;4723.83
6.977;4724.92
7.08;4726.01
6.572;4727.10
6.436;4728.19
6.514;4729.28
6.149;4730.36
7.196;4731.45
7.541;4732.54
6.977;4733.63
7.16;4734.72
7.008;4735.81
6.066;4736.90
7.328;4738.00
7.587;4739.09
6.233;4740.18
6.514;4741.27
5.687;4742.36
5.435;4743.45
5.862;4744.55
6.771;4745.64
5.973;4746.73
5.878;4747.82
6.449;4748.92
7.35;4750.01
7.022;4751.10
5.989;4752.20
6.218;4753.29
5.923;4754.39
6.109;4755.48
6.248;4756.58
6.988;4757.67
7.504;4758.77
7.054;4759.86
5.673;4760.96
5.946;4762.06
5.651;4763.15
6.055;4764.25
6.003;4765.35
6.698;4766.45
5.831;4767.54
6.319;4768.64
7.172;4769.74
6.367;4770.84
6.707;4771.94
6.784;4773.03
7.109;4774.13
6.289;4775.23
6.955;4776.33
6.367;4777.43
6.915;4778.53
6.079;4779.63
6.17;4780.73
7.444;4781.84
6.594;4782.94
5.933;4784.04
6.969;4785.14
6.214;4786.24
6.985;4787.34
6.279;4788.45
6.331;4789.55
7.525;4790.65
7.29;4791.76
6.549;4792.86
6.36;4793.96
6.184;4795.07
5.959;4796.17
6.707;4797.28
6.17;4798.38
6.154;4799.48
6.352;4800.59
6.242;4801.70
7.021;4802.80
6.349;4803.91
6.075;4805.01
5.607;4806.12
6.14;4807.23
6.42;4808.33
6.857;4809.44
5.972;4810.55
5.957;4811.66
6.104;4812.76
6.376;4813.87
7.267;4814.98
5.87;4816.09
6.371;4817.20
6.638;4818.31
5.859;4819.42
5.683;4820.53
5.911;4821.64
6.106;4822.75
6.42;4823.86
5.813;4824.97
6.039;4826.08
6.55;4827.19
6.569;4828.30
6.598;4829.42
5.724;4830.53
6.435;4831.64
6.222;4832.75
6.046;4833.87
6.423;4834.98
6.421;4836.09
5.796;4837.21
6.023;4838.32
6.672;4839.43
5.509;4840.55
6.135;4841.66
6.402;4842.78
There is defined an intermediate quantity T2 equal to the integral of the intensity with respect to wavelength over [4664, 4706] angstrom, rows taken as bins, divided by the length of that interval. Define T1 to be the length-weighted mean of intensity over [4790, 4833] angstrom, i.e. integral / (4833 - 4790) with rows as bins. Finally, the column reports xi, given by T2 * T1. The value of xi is 40.7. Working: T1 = 6.32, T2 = 6.43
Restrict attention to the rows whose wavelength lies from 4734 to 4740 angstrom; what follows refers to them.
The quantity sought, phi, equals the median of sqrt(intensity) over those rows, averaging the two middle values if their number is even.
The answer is 2.68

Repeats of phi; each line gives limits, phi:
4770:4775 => 2.60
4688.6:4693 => 2.58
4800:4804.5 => 2.52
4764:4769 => 2.46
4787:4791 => 2.58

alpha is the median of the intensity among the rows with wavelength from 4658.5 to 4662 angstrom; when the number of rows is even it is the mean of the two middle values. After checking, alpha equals 6.67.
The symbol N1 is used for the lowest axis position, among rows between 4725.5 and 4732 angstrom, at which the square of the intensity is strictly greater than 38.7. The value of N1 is 4726.01 angstrom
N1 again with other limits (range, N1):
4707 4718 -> 4708.63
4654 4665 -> 4654.73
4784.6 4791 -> 4785.14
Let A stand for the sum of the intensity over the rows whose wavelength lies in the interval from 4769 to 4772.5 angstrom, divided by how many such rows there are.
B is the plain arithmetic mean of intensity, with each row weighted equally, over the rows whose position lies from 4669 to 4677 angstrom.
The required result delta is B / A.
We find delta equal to 0.99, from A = 6.75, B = 6.65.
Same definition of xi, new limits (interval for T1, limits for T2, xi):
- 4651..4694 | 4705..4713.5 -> 39.7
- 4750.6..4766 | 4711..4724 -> 41.4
